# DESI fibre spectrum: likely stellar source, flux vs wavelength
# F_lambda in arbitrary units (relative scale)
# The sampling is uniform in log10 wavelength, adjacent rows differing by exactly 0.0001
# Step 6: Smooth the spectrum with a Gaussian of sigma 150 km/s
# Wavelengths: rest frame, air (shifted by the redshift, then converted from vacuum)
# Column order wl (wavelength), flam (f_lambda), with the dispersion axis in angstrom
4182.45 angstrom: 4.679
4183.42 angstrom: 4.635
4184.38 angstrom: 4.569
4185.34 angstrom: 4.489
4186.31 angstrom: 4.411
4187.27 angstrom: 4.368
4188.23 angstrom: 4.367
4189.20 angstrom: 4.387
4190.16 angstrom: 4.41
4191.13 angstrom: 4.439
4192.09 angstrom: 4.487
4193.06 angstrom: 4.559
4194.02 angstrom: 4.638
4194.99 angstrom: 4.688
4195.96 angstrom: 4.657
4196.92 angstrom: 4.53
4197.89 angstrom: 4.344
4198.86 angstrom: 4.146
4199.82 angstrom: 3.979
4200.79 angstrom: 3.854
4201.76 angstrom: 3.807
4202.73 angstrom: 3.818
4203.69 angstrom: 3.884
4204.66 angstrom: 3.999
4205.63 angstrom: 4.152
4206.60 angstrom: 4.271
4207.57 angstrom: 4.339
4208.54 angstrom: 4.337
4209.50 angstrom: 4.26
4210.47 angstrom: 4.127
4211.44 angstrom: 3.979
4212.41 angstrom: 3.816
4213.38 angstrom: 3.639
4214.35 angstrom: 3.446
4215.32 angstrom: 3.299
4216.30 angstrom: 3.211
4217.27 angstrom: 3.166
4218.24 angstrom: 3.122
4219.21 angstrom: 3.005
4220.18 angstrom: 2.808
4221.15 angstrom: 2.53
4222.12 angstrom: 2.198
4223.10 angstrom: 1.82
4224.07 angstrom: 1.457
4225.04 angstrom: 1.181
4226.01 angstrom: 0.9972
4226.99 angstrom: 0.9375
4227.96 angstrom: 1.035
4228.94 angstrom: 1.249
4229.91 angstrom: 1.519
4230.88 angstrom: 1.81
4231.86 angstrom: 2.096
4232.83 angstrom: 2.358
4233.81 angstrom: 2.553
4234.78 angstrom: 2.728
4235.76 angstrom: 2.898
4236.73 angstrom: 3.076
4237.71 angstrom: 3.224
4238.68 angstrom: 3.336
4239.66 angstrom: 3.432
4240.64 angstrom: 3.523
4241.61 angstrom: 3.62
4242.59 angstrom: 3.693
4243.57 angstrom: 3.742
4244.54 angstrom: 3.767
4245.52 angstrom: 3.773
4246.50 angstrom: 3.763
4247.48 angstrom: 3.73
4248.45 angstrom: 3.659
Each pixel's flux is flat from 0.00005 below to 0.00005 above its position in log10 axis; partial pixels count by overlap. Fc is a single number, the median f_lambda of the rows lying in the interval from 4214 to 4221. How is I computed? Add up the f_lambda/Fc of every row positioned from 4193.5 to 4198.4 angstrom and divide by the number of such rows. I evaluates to 1.4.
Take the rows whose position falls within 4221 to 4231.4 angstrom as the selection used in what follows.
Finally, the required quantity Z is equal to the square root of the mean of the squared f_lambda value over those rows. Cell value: 1.6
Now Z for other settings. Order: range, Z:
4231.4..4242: 3.0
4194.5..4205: 4.2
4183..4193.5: 4.5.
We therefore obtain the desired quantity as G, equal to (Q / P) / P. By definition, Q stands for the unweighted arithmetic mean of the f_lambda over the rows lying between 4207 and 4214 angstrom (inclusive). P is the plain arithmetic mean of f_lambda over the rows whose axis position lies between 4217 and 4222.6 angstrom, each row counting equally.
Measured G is 0.5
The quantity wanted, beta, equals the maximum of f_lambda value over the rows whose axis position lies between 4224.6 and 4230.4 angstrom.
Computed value 1.519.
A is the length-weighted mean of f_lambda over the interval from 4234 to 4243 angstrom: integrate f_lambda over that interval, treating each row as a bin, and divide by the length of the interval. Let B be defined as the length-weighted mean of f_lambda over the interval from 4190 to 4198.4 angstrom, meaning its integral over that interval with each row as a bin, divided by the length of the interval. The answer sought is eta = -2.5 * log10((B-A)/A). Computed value 1.02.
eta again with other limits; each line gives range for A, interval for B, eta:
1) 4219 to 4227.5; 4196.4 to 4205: -0.19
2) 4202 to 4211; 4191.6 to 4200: 2.71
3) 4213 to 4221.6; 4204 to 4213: 1.24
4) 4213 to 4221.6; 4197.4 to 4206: 1.40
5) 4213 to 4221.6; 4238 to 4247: 2.02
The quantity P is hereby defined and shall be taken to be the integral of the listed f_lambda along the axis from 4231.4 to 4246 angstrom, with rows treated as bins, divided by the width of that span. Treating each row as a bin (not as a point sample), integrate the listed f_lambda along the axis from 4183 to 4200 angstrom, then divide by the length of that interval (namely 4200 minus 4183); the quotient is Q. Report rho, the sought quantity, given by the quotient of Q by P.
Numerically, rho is 1.4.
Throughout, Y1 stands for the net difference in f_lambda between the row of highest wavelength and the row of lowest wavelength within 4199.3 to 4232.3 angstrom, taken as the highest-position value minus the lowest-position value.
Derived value -1.9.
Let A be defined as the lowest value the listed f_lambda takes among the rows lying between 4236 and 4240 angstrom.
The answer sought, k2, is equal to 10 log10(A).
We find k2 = 4.88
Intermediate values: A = 3.076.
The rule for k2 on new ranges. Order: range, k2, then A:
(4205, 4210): 6.18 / 4.152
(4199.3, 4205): 5.81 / 3.807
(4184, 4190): 6.40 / 4.367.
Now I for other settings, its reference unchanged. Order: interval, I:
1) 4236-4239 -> 1.0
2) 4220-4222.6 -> 0.8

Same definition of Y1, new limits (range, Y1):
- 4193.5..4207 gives -0.4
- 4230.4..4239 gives 1.5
